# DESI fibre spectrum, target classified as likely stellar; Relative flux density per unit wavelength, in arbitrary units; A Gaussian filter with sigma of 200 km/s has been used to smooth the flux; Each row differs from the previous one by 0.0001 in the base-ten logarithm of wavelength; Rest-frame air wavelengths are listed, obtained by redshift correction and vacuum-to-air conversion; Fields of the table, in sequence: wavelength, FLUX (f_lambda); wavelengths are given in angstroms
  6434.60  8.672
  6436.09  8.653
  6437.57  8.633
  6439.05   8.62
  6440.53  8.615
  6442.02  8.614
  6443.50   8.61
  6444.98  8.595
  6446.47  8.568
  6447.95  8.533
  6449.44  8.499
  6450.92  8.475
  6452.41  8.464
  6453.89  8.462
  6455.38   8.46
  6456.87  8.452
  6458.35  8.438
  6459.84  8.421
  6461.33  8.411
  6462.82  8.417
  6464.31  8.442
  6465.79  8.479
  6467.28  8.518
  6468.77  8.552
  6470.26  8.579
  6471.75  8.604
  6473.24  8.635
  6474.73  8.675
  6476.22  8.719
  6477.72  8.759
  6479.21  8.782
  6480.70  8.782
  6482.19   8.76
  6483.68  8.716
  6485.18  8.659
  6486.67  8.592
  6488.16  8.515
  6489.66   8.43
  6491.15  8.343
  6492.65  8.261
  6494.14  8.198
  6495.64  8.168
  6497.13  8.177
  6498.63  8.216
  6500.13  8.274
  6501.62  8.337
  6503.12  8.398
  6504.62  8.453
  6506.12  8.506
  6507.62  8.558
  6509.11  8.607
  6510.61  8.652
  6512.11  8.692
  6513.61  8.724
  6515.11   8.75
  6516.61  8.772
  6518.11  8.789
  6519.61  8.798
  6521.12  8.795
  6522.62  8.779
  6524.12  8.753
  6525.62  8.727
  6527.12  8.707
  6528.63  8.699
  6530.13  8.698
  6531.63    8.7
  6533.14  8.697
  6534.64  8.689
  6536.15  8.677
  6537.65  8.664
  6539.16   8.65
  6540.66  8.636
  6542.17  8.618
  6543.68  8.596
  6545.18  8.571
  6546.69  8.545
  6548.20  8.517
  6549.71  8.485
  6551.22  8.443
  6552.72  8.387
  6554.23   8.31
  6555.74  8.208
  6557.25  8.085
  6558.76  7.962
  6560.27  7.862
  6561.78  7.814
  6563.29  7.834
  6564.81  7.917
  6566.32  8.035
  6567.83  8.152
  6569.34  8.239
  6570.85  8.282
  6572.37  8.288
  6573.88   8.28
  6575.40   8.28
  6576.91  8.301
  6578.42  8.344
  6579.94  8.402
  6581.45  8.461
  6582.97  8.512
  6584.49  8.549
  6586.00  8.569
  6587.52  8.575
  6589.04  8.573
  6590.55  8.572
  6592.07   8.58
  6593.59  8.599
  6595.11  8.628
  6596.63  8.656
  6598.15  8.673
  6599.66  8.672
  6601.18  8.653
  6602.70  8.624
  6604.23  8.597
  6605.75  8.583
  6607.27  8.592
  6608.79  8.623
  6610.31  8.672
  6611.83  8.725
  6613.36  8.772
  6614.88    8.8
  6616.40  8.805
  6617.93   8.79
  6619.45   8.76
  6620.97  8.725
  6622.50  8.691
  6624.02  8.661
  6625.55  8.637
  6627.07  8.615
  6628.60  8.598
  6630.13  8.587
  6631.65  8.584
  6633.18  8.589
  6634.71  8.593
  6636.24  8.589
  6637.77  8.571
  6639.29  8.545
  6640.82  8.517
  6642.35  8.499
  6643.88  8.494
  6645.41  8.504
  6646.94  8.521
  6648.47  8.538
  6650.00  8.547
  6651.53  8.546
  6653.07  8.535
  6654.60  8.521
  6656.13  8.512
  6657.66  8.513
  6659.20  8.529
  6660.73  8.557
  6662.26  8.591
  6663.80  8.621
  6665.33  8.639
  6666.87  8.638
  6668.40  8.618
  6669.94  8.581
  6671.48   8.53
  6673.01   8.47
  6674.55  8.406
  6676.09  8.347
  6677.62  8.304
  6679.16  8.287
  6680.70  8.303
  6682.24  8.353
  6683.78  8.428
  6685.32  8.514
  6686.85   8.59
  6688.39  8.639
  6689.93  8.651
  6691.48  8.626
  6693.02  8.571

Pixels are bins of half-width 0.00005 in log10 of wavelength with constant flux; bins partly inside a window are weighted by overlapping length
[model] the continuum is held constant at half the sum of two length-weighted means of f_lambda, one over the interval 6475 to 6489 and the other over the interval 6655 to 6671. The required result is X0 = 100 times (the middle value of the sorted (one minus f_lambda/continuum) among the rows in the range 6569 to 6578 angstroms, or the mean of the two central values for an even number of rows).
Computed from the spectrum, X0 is 4.1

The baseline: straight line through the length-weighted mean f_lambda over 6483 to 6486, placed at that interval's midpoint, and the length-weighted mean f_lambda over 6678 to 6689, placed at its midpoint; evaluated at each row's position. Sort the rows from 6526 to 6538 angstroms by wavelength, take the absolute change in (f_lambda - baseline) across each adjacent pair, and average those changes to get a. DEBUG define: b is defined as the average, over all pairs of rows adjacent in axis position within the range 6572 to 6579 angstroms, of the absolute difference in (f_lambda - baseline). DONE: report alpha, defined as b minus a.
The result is 0.01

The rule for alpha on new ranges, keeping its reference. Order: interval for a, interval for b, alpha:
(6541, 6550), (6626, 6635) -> -0.02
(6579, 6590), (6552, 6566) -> 0.05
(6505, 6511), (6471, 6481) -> -0.02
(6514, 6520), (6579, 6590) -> 0.01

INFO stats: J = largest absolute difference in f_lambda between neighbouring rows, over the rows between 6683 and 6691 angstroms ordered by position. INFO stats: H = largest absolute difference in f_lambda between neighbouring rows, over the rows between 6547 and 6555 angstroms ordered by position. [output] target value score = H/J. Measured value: 0.9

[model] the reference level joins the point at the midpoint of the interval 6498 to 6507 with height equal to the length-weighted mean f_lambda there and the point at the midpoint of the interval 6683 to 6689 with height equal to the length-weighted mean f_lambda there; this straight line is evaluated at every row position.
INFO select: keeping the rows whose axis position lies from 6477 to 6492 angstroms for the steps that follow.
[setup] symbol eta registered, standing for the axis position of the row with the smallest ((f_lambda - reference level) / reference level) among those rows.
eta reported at 6491.15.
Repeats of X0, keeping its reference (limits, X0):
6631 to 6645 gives 0.7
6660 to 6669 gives 0.2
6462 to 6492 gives 0.4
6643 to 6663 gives 1.2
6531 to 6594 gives 1.9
